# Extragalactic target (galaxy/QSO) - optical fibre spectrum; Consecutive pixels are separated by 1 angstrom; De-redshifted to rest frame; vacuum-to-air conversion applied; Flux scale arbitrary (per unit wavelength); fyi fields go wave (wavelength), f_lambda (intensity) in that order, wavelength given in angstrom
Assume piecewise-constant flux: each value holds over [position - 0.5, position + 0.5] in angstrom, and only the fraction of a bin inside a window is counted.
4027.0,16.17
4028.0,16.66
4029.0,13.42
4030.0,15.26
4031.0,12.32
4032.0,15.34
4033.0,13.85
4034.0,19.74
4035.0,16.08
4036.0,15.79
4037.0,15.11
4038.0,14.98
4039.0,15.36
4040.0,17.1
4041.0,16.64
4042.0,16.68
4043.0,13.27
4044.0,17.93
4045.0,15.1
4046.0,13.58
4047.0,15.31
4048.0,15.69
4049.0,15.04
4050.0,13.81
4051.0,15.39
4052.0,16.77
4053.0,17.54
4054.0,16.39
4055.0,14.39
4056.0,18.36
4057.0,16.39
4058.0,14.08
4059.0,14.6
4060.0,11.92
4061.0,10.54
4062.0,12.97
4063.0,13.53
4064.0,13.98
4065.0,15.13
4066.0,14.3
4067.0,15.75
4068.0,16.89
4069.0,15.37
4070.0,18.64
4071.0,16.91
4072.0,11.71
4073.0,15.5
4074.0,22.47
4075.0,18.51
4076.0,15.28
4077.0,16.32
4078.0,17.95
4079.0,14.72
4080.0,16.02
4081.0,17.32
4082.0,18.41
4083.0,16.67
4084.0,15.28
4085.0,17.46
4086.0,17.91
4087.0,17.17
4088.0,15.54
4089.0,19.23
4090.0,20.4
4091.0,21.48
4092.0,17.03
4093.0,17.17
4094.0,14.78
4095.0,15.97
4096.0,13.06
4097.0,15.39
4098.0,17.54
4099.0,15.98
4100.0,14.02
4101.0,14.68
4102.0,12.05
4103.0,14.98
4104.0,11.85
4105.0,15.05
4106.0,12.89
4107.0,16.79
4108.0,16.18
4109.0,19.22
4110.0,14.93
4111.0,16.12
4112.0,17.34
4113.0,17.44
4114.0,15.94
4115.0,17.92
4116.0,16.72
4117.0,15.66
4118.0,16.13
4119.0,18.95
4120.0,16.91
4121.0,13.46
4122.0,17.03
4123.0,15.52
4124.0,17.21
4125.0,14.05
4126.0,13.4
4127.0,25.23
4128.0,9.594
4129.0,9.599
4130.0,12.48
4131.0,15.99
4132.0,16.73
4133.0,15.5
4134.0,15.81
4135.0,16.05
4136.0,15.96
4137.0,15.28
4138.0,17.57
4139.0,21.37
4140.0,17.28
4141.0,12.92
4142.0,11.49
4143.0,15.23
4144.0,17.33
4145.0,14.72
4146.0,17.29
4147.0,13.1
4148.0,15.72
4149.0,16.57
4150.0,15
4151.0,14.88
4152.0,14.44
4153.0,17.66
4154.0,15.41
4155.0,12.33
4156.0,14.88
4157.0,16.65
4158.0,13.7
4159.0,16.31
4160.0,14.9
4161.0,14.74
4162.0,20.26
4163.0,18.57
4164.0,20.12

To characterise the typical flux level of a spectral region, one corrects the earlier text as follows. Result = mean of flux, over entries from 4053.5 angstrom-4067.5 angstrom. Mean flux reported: 14.5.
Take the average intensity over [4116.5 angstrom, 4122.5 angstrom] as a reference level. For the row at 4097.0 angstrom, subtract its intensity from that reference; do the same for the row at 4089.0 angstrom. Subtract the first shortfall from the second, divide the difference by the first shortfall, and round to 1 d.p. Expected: -4.0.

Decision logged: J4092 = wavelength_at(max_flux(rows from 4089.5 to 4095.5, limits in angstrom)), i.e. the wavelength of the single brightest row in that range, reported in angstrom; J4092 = 4091.0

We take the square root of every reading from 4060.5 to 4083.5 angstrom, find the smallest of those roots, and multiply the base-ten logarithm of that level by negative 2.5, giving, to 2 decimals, -1.28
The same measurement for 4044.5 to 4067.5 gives -1.28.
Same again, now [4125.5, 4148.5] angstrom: -1.23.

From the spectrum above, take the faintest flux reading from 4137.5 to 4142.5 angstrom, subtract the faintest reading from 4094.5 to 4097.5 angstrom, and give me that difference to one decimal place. -1.6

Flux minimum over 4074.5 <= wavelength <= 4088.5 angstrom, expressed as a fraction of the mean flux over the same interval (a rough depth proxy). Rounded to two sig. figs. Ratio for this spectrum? 0.88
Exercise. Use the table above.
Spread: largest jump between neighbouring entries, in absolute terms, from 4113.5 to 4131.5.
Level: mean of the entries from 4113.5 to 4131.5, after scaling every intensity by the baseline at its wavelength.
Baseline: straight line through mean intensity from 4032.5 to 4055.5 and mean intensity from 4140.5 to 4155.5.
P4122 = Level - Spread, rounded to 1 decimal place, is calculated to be -14.6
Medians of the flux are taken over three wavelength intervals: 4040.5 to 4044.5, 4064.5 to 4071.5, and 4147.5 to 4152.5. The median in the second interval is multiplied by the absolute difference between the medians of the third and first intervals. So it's 26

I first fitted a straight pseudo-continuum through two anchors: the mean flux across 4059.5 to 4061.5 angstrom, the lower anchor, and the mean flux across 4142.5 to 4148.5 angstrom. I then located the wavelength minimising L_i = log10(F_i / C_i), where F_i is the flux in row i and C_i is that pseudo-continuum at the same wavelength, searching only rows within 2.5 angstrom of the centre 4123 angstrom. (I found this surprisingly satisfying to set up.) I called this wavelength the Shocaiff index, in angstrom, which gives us 4121.0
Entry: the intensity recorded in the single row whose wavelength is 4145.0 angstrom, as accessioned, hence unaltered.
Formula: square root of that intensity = 3.84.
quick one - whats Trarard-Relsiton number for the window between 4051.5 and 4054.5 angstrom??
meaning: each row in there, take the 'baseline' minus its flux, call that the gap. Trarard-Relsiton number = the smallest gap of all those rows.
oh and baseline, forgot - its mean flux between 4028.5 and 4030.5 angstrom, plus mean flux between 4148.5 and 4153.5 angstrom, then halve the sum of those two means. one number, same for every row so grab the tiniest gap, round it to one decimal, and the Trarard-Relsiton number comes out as -2.5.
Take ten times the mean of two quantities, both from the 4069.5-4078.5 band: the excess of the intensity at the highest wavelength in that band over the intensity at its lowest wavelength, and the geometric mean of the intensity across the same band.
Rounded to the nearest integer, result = 81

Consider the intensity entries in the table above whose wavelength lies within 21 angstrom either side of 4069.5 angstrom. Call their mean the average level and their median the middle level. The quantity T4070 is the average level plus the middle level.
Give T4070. 31.9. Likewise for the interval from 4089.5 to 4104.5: 31.1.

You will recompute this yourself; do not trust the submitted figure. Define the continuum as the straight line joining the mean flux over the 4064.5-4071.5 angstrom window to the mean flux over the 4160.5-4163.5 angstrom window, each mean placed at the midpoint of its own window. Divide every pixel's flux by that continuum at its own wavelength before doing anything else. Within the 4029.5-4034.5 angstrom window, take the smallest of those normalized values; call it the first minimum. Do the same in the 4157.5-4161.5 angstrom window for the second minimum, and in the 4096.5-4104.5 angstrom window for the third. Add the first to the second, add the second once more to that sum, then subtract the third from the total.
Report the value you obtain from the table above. 1.6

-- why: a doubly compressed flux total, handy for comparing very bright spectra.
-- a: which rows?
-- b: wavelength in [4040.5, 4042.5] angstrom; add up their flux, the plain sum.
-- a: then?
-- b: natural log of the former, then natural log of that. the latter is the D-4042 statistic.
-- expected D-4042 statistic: 1.25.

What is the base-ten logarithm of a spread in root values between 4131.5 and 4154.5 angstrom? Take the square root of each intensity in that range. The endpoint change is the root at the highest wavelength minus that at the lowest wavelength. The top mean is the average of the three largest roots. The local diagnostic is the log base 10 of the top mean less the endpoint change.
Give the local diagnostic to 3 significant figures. 0.654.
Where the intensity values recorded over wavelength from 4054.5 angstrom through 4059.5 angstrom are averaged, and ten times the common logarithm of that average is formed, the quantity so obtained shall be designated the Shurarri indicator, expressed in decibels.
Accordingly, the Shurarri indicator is 11.9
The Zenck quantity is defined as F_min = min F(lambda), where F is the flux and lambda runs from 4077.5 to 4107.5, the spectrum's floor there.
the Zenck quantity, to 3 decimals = 11.850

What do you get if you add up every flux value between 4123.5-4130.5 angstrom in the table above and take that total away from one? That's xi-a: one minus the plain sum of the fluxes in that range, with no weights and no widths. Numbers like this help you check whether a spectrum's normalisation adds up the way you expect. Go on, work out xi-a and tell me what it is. -101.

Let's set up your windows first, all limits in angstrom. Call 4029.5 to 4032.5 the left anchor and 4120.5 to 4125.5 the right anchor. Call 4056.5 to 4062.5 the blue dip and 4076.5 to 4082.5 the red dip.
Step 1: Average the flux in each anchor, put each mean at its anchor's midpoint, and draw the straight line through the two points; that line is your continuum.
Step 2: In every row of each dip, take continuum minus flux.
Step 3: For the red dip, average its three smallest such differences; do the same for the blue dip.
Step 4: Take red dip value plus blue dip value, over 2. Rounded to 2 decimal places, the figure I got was -1.68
